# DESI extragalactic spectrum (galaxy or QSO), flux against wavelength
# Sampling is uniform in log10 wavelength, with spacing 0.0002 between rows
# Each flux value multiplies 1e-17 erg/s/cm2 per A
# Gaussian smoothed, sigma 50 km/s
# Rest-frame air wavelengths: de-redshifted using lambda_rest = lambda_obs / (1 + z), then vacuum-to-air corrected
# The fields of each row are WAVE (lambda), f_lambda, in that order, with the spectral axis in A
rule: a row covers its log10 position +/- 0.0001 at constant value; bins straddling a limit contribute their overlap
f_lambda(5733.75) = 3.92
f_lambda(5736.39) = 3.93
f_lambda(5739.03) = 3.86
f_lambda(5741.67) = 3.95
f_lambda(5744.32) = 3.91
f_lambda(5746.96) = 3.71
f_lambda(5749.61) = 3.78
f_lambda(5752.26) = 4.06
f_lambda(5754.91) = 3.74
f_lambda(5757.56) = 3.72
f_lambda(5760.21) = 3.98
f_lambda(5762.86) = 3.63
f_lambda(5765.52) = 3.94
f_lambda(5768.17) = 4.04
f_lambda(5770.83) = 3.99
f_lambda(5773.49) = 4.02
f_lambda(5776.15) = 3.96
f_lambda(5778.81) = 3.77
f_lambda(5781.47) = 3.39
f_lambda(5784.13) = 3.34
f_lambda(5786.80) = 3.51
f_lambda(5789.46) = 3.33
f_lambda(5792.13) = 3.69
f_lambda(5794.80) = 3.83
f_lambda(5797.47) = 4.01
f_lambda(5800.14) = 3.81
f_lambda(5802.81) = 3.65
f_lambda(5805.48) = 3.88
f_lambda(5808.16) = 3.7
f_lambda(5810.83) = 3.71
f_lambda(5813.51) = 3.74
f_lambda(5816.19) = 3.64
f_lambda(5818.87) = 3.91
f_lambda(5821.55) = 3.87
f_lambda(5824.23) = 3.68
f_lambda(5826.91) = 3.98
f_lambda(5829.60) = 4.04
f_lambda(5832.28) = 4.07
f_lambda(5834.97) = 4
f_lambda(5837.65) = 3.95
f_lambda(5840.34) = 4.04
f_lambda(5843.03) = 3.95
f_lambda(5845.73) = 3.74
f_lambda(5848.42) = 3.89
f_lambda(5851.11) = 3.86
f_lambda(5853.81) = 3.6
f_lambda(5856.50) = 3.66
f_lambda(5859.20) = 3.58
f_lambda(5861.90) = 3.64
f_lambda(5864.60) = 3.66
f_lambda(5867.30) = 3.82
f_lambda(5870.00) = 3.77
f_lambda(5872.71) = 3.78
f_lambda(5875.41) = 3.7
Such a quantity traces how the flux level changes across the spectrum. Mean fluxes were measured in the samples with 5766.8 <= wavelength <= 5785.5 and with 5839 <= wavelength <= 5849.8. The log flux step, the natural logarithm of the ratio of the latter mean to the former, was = 0.03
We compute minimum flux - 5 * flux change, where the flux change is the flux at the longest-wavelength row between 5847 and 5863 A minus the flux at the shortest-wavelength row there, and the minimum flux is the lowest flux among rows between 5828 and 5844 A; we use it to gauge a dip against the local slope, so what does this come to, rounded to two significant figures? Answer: 5.2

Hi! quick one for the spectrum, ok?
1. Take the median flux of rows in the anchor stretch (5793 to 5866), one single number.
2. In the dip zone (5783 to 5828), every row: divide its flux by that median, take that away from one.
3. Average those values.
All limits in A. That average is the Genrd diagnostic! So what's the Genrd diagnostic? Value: 0.028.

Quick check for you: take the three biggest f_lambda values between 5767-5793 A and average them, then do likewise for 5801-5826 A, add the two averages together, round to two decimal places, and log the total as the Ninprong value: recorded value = 7.90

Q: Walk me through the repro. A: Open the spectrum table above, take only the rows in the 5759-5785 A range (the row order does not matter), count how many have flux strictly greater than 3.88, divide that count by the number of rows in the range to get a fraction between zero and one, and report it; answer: 0.6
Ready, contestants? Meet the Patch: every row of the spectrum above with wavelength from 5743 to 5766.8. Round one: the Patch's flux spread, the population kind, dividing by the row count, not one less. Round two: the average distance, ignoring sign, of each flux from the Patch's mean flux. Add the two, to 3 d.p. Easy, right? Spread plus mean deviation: 0.265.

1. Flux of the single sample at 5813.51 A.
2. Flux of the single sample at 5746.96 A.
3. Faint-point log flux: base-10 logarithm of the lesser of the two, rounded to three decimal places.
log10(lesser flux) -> 0.569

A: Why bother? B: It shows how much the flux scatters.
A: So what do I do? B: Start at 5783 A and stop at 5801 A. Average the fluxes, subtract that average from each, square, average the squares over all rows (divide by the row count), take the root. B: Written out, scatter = 0.241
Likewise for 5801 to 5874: 0.147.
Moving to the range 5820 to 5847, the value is 0.124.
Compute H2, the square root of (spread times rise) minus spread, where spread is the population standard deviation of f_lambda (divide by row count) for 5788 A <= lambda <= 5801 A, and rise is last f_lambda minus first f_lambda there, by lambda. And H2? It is 0.103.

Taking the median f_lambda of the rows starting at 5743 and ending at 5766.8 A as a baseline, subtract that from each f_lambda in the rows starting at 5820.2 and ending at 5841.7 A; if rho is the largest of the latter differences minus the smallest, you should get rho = 0.39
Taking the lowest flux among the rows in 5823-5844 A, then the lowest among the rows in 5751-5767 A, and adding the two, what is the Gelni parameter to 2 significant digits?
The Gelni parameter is 7.3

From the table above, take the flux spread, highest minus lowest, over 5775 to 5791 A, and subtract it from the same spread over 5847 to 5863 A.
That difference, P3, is -0.32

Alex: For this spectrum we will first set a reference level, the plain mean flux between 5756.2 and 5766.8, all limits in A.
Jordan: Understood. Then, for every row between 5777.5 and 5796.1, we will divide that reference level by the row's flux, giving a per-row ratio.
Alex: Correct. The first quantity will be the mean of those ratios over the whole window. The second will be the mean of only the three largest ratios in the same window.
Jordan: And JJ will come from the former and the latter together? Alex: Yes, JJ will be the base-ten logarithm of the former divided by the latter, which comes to -0.024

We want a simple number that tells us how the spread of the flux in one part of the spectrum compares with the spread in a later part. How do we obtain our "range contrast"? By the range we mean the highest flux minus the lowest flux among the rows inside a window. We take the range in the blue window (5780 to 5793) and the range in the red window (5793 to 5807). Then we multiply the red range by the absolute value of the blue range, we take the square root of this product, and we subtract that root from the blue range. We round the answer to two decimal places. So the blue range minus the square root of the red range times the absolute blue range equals 0.00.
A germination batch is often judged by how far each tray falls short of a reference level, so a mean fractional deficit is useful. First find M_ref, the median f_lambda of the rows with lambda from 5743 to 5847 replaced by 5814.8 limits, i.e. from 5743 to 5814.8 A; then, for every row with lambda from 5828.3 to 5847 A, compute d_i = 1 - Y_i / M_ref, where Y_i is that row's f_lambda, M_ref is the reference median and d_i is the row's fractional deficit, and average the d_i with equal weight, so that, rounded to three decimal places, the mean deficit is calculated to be -0.053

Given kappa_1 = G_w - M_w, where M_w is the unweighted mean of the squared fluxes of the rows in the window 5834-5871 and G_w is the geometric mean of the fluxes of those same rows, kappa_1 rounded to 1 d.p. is -10.6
